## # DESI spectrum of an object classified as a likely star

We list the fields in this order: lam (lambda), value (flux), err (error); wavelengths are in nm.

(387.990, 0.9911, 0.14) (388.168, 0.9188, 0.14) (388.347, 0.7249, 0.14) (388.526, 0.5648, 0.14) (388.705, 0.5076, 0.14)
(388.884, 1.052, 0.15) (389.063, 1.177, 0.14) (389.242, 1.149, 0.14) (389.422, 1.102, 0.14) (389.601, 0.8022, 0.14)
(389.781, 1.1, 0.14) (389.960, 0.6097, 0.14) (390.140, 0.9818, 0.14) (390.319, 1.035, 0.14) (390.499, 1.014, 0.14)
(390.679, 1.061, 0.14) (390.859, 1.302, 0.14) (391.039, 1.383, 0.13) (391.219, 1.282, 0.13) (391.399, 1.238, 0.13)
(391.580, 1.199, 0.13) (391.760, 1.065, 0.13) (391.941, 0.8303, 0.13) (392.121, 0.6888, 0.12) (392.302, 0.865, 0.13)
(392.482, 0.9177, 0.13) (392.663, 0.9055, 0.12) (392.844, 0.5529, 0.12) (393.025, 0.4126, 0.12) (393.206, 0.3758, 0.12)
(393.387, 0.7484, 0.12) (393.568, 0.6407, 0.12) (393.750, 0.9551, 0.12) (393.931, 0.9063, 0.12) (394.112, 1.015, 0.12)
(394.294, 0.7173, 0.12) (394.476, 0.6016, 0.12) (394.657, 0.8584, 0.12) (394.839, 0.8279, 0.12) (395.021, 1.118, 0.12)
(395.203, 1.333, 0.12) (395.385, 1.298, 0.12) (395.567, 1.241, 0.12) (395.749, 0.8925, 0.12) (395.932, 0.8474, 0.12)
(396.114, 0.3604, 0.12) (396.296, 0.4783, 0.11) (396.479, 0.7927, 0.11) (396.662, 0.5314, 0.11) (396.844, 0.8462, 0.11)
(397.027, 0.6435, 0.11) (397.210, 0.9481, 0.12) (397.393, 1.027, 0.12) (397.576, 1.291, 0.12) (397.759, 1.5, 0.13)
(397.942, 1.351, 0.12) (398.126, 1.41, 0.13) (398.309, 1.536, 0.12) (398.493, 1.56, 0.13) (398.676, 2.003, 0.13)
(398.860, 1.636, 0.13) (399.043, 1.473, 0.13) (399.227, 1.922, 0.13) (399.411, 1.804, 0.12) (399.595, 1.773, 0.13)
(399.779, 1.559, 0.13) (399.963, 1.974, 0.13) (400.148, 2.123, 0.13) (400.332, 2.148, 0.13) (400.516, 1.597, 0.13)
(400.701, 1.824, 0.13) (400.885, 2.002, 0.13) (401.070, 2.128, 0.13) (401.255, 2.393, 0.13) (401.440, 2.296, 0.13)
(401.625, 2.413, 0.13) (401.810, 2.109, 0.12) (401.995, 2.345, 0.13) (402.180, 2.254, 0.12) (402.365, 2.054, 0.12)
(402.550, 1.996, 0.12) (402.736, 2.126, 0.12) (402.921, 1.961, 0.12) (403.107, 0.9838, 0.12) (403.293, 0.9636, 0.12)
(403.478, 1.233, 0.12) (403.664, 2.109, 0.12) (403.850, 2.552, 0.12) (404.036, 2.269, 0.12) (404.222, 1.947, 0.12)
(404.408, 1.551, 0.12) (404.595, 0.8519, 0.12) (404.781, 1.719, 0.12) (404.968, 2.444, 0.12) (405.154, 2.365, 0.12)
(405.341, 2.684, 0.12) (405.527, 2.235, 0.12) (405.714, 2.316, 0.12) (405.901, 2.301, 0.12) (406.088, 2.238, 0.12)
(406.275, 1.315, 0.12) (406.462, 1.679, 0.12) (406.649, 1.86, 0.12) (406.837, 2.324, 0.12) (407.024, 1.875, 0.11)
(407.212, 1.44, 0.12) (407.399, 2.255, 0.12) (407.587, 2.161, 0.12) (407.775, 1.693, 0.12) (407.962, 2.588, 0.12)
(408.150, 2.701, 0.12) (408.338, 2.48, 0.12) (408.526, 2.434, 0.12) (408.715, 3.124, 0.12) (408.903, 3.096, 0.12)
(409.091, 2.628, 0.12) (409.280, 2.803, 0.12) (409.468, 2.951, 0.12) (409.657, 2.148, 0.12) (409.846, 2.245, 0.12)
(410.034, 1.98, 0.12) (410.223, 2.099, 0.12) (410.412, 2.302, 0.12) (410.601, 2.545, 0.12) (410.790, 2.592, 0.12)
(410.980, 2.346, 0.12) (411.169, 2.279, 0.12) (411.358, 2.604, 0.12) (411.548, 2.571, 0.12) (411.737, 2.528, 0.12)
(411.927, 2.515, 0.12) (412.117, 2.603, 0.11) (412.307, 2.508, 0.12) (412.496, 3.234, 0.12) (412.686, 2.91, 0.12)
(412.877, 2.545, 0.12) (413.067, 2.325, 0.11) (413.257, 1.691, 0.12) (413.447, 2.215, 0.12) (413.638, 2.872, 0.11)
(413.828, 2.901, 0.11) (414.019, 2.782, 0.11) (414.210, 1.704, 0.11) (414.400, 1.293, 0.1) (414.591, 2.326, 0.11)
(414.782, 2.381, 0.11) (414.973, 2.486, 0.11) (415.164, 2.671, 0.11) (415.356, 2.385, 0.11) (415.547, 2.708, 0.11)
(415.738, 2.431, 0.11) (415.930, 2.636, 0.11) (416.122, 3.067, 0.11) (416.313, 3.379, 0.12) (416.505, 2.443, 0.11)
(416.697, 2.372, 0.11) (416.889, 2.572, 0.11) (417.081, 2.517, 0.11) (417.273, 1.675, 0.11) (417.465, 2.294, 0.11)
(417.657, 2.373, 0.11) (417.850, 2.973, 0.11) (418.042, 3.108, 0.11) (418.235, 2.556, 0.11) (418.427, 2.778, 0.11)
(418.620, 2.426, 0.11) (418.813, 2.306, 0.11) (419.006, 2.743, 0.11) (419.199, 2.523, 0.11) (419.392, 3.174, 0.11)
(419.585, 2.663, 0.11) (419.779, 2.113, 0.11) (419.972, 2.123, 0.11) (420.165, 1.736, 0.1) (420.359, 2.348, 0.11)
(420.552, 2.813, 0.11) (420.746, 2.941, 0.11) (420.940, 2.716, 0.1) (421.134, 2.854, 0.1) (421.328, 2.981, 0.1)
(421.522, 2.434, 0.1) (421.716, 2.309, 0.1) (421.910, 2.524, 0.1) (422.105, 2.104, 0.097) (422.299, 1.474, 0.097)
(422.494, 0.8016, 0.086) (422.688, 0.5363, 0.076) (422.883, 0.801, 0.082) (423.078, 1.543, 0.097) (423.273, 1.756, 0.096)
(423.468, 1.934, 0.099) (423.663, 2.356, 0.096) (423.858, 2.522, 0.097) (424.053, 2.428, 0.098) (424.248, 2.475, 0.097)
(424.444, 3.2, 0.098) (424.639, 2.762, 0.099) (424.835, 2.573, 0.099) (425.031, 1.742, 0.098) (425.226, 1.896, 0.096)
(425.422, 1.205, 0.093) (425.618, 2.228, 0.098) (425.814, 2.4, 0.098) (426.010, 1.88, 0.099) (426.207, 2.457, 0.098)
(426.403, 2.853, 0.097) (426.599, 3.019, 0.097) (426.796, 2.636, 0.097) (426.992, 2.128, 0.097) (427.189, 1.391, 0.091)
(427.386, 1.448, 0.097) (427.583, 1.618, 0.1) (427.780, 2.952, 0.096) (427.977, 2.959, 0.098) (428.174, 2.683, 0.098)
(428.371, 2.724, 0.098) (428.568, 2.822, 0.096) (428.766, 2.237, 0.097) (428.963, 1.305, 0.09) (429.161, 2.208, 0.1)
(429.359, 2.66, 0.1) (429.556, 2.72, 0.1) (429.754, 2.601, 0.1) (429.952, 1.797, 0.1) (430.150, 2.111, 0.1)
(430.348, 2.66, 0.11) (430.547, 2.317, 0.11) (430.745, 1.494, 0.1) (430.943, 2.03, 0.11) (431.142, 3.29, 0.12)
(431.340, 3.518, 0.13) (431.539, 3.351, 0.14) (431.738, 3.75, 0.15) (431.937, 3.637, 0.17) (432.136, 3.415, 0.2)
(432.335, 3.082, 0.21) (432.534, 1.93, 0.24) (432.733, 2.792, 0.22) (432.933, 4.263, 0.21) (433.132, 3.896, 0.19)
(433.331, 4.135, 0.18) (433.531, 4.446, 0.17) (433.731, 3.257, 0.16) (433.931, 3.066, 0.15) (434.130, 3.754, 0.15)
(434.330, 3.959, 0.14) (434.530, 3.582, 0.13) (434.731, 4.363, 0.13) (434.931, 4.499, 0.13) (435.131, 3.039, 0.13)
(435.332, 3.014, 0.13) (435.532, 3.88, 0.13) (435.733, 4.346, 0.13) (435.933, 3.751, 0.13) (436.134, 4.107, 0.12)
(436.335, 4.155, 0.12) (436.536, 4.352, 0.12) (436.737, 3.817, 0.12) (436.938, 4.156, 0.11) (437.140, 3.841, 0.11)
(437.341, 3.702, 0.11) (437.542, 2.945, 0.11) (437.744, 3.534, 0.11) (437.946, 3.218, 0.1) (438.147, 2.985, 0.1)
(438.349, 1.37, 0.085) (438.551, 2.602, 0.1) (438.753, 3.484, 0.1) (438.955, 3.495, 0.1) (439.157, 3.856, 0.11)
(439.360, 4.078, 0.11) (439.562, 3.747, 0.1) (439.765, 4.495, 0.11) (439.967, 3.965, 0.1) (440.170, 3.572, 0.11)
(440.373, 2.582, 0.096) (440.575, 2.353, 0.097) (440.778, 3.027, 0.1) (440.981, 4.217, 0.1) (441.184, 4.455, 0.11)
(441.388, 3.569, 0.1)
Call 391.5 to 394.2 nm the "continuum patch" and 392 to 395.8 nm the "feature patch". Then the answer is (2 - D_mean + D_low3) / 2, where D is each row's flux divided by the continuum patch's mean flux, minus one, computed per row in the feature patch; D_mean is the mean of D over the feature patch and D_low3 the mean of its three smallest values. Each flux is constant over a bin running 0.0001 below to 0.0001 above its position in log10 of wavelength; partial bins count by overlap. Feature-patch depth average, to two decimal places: 0.75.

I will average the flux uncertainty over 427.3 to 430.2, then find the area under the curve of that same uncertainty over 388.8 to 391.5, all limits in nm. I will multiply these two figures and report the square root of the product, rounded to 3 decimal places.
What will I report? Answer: 0.191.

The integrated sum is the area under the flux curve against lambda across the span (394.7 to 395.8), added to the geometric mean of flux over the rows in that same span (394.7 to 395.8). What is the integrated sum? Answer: 2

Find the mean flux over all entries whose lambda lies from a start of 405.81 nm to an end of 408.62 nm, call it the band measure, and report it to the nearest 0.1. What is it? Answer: 2.1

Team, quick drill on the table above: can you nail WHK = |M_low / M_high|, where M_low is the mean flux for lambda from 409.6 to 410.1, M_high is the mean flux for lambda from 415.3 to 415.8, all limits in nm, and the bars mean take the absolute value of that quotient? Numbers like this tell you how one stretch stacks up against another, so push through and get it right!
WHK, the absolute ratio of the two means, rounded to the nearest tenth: 0.8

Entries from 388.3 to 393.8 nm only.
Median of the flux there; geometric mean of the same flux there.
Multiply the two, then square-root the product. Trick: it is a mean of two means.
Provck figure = 0.91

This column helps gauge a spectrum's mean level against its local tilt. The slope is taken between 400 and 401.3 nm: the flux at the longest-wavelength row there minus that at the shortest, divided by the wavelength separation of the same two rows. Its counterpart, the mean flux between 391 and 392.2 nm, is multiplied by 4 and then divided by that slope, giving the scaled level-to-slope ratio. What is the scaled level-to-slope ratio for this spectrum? 18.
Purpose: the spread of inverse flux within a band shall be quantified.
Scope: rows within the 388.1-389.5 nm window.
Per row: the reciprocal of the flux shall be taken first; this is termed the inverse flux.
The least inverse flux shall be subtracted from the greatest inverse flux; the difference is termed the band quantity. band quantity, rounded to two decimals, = 1.12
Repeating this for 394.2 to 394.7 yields 0.50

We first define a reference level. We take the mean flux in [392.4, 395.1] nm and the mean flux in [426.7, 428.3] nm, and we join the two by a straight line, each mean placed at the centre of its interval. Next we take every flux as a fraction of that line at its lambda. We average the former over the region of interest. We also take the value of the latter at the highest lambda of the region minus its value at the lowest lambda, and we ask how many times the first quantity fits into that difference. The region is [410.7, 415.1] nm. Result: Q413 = -0.16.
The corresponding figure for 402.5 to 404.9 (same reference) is -0.25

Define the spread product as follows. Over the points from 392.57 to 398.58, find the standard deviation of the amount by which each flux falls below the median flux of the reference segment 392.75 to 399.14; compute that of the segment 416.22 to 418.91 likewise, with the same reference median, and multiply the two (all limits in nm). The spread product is 0.14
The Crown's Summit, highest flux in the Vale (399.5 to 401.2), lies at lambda 400.332 nm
